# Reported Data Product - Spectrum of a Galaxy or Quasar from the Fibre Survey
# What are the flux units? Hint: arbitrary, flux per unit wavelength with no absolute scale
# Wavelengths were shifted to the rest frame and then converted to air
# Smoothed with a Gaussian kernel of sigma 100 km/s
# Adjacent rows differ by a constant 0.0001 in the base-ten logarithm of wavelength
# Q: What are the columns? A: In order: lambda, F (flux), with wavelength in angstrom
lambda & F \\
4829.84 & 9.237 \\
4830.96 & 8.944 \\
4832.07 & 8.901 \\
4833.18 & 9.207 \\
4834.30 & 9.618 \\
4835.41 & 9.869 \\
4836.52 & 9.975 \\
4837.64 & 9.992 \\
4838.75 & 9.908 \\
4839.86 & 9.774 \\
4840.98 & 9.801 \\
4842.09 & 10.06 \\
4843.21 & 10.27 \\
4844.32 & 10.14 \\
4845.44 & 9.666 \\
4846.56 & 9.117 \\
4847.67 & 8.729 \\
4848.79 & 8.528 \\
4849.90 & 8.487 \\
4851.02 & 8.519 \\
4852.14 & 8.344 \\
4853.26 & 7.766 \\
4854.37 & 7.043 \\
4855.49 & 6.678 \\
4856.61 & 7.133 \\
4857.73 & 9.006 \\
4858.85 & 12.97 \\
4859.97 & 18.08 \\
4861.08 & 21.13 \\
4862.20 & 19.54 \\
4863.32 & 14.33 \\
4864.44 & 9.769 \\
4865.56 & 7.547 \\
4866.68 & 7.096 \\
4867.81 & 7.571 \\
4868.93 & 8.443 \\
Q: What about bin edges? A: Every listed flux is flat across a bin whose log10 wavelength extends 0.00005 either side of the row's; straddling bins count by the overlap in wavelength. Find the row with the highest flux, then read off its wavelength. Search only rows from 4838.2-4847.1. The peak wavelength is 4843.21 angstrom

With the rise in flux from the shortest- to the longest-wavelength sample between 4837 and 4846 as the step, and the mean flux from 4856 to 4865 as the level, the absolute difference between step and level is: 14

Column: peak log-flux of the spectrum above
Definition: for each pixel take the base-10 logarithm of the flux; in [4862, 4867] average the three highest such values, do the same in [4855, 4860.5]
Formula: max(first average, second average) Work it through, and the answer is 1.1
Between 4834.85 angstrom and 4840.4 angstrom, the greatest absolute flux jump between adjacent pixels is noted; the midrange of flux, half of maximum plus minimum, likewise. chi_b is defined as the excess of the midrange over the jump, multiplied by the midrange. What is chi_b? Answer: 96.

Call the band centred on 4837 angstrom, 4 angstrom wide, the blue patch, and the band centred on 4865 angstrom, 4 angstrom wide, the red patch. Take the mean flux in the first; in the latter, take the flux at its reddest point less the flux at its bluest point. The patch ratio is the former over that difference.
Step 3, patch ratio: -1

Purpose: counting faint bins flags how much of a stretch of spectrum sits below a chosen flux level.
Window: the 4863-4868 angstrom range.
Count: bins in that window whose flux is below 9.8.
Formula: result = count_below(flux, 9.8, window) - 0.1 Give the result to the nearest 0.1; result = 3.9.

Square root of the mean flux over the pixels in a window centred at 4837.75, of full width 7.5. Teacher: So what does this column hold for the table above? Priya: 3.14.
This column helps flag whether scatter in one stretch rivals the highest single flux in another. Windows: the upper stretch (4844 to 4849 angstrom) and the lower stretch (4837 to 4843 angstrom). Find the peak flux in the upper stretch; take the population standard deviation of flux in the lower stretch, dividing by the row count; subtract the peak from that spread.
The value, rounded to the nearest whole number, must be -10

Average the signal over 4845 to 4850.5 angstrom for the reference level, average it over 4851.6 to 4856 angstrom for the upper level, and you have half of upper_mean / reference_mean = 0.42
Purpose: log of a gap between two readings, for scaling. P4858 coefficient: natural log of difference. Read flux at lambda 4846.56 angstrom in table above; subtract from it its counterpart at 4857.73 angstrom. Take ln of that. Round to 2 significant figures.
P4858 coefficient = -2.2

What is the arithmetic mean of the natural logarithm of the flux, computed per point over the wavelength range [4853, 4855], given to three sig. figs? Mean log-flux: 2.00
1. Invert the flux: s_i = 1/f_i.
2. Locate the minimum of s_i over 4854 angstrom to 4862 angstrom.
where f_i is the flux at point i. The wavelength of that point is 4861.08 angstrom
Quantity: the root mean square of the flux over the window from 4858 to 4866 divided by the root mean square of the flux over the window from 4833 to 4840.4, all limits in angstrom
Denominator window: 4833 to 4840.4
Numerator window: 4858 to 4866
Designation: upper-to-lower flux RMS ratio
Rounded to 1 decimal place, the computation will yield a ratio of 1.6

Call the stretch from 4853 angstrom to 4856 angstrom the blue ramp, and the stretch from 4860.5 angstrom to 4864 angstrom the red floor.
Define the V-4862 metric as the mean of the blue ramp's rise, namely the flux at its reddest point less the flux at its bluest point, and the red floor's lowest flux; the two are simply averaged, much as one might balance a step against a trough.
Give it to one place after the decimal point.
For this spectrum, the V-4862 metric 6.6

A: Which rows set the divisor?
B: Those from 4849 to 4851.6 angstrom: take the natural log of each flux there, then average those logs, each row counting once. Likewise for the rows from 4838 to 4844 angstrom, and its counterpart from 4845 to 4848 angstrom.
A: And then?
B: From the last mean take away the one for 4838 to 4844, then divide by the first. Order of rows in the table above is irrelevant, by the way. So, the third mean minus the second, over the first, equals -0.039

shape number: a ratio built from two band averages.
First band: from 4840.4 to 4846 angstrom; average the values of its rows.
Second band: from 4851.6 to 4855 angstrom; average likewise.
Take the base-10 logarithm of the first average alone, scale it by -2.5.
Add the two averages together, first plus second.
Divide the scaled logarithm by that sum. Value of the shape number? -0.141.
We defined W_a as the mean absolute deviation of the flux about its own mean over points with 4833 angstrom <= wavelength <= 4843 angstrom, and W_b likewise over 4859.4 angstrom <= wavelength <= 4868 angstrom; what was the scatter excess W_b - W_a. 5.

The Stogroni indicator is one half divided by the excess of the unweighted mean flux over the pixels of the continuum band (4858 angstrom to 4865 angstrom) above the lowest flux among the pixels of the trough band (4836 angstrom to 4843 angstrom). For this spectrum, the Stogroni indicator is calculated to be 0.1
